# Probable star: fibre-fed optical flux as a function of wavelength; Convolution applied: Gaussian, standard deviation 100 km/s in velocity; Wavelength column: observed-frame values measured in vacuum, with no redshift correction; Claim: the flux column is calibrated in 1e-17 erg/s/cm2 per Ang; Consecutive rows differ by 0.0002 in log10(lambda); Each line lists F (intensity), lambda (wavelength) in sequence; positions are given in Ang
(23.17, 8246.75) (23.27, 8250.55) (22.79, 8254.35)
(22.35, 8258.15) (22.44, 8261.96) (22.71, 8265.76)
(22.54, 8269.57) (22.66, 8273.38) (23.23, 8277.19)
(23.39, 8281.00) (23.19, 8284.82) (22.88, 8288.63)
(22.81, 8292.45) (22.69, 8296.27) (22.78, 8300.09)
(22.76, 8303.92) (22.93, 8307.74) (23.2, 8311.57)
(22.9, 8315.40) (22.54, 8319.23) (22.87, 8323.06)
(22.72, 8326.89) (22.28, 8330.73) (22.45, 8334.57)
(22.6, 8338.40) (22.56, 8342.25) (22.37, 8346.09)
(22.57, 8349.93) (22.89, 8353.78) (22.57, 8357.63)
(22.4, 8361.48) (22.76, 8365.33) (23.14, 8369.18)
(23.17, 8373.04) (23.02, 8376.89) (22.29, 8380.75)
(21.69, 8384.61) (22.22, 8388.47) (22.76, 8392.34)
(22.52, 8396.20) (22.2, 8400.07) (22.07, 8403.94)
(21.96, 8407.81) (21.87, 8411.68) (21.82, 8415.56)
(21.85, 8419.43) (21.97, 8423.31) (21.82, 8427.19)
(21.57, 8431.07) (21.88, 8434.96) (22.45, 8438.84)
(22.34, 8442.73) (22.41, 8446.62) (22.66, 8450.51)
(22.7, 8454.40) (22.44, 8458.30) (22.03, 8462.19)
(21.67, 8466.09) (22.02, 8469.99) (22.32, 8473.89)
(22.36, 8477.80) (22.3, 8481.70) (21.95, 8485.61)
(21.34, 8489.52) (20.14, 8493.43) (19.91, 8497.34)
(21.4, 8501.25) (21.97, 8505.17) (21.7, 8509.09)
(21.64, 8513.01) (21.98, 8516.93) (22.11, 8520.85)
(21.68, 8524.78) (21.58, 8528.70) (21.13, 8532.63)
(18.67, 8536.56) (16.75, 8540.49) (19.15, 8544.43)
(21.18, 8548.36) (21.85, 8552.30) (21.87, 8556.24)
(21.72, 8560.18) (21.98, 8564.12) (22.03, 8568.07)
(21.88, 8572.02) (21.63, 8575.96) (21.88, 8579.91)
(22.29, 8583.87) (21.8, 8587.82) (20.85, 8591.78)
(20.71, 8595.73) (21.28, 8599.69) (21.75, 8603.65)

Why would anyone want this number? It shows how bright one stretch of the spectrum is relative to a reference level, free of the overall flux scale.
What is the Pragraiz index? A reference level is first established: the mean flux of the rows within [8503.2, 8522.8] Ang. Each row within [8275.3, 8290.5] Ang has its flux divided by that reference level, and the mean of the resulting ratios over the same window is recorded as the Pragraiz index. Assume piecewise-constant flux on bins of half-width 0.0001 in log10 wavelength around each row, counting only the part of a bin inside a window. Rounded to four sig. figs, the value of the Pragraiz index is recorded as 1.059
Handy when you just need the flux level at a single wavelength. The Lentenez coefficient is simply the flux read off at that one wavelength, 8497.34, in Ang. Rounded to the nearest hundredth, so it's 19.91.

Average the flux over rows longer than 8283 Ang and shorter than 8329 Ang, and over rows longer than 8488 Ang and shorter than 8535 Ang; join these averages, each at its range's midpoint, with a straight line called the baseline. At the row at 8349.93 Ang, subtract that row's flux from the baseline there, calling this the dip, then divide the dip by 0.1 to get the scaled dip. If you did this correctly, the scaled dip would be 0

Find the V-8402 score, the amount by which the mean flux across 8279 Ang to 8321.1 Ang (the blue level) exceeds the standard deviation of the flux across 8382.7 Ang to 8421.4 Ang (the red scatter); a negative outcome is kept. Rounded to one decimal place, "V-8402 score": 22.6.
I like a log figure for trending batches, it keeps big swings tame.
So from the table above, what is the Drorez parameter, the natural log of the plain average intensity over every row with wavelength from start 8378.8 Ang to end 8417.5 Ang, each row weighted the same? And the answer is 3.10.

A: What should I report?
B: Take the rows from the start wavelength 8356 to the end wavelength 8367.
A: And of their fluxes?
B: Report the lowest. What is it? 22.4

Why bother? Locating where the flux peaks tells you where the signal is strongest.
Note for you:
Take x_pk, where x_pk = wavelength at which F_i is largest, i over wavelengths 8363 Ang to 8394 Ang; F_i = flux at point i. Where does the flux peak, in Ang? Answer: 8373.04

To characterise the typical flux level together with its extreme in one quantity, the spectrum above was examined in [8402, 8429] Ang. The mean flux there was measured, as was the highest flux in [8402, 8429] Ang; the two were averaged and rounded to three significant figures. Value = 22.0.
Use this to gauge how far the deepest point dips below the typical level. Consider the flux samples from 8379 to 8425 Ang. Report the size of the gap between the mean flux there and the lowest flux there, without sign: 0.41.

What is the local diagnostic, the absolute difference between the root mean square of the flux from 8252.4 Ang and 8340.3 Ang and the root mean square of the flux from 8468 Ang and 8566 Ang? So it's 1.5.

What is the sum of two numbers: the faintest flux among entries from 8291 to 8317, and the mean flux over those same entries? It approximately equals 45.6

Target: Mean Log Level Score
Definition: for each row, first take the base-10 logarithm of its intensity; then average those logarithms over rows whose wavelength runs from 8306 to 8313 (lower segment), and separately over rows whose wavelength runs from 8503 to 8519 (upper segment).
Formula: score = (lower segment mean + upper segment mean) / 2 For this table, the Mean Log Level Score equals 1.35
